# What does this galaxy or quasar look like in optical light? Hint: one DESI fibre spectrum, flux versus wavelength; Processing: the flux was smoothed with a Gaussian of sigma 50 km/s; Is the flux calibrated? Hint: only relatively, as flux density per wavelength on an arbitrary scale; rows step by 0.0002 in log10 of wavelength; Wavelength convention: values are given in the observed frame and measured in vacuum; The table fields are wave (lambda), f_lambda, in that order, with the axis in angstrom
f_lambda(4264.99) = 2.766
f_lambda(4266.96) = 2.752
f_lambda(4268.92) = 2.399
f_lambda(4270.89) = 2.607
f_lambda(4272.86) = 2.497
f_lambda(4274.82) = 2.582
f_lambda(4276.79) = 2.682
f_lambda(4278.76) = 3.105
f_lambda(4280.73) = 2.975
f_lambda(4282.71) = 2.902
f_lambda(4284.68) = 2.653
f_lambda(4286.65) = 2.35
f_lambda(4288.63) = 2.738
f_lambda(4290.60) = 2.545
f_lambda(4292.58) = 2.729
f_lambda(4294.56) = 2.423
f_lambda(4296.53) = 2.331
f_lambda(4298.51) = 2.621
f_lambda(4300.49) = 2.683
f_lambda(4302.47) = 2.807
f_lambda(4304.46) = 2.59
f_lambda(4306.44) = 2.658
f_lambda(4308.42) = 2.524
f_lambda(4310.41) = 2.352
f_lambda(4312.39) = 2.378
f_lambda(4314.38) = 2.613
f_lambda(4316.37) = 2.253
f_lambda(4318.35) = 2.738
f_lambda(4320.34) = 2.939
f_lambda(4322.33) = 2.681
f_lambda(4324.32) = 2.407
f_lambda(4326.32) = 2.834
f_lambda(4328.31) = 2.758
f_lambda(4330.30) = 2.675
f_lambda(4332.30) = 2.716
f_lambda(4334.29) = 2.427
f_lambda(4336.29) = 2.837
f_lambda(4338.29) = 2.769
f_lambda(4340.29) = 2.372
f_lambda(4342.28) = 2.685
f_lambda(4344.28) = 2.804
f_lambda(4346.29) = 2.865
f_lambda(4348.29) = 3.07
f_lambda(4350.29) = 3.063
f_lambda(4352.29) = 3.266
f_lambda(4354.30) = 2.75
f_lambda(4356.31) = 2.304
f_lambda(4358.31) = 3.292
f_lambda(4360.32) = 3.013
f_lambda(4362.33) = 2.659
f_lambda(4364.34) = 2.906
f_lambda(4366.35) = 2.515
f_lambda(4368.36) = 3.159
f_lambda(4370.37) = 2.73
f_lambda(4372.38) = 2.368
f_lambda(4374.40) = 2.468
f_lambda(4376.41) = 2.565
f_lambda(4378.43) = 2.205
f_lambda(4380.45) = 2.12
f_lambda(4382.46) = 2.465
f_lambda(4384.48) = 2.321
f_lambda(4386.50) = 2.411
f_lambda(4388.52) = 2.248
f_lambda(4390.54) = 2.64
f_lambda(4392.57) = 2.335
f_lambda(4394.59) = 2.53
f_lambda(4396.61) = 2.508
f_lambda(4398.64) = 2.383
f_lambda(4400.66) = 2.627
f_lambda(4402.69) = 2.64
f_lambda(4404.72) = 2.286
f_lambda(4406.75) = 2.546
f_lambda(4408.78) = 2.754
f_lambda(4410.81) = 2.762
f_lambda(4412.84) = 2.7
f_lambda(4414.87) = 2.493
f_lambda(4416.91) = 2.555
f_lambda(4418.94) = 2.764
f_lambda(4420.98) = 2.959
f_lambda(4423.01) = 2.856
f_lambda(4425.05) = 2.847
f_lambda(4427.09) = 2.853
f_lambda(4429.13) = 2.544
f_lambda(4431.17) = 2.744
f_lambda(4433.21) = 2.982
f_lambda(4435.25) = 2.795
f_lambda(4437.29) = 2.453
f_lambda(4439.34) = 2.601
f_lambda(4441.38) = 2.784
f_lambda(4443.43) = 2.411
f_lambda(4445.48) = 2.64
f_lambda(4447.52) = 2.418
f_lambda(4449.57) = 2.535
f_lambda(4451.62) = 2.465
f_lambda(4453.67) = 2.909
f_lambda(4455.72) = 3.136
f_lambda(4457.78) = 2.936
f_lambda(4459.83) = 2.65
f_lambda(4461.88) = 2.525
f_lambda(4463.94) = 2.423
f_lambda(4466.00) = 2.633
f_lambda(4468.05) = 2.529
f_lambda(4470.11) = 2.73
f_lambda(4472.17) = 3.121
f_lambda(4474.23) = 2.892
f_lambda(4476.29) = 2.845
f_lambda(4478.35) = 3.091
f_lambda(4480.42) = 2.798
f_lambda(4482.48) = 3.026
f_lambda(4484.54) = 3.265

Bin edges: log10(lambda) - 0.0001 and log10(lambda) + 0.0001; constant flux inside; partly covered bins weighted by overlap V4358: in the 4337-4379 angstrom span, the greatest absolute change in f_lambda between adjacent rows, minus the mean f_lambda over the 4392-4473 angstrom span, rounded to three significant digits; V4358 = -1.67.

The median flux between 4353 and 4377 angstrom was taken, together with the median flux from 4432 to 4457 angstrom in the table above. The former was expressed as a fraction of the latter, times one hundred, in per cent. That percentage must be 103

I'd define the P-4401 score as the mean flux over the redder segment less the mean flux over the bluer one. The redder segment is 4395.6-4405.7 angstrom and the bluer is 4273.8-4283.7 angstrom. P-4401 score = -0.4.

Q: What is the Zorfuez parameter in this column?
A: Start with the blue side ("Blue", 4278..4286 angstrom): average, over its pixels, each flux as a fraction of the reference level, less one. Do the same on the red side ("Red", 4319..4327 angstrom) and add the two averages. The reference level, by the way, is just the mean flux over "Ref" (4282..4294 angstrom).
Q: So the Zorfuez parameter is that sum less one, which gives -0.88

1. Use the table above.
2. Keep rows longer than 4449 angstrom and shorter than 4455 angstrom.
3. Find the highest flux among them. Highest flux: 2.909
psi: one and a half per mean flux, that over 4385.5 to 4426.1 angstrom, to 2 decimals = 0.58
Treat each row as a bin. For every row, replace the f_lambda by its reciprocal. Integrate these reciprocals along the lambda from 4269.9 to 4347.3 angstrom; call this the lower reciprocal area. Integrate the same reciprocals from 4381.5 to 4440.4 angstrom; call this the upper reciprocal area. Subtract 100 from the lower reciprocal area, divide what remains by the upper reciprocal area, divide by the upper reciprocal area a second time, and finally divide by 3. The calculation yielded -0.046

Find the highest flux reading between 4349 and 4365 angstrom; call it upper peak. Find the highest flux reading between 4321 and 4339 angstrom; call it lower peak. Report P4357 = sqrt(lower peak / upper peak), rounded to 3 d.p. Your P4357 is 0.928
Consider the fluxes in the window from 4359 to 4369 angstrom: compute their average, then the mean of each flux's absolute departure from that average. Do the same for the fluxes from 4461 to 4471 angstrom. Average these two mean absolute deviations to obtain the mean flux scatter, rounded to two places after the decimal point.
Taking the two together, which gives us 0.15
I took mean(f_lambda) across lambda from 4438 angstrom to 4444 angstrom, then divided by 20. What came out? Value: 0.130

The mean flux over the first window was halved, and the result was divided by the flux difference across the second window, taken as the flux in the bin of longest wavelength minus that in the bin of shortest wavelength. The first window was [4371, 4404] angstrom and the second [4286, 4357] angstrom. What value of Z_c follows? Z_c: -26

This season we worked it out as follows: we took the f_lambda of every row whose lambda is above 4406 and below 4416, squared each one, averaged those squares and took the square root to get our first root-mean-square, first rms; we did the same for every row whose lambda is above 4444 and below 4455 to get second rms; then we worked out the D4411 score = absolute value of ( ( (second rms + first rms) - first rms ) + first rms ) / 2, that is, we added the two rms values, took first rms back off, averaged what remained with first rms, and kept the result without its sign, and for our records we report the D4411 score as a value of 2.63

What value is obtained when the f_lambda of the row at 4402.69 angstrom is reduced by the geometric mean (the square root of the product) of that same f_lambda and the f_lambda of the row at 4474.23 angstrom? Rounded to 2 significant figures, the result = -0.12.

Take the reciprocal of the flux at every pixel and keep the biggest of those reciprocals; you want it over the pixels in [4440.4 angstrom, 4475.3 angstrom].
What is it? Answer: 0.415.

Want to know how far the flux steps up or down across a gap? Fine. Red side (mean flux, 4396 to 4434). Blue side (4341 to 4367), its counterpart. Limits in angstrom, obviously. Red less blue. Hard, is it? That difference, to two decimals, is -0.19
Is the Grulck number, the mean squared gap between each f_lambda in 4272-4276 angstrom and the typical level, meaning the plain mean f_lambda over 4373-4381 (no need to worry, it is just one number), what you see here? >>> 0.04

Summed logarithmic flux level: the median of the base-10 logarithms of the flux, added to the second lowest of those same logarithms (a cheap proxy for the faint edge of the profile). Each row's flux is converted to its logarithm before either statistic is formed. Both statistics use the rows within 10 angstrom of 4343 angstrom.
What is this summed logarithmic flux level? 0.835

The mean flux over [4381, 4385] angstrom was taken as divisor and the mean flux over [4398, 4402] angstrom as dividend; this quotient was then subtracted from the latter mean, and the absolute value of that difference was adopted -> 1.46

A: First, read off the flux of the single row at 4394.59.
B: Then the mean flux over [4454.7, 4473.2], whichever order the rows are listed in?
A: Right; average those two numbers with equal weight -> 2.64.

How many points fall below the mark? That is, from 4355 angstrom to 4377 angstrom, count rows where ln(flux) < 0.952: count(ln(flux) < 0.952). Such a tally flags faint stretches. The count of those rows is 5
